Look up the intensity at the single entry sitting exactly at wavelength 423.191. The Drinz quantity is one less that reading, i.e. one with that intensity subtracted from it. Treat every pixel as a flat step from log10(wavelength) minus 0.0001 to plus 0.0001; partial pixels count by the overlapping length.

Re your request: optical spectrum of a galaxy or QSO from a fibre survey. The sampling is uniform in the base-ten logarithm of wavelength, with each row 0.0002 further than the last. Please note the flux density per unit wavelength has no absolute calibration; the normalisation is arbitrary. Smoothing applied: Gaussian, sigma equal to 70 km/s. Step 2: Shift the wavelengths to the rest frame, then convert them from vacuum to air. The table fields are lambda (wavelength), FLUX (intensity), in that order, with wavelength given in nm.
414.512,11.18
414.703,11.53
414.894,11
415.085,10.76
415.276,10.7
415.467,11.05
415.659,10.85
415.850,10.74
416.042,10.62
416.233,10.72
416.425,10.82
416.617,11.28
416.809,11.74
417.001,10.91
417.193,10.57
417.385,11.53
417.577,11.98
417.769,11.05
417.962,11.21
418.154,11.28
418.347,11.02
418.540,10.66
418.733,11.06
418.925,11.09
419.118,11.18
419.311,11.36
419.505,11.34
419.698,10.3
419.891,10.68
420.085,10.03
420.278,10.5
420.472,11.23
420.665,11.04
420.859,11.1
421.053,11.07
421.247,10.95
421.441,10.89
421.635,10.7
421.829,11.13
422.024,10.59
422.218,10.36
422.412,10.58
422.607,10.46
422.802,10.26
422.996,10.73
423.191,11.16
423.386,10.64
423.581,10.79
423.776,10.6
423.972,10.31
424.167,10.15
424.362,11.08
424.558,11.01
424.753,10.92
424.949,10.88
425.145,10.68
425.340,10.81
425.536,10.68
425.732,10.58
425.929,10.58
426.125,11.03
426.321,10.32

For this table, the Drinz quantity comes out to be -10.2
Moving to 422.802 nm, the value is -9.3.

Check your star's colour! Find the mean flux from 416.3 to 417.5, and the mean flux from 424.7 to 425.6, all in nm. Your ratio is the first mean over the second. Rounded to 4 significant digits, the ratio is 1.032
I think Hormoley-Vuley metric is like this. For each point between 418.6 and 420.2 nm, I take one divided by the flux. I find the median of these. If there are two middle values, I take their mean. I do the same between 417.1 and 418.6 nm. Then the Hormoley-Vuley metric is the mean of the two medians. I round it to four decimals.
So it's 0.0901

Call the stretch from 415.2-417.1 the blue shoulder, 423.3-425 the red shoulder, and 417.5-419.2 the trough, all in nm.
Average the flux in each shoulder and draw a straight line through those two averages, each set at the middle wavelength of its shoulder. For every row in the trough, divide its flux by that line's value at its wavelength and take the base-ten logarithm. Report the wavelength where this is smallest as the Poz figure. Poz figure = 418.540 nm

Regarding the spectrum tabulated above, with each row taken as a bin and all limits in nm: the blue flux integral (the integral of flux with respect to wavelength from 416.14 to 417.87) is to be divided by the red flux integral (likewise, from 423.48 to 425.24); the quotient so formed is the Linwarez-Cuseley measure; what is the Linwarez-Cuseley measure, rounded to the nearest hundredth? 1.03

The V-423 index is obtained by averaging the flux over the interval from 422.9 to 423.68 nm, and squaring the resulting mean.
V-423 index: 117.3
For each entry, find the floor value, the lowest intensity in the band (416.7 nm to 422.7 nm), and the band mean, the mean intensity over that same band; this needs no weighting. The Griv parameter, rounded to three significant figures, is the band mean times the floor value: 110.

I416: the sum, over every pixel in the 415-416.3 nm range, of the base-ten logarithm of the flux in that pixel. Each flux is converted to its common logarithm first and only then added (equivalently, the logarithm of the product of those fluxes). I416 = 7.2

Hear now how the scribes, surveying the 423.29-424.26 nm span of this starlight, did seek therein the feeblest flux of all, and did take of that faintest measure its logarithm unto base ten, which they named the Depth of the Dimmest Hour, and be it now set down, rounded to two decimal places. 1.01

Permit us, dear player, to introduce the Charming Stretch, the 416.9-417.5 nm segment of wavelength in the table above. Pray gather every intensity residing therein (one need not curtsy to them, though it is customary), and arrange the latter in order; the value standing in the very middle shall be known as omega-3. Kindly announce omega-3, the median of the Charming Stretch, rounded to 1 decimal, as 10.9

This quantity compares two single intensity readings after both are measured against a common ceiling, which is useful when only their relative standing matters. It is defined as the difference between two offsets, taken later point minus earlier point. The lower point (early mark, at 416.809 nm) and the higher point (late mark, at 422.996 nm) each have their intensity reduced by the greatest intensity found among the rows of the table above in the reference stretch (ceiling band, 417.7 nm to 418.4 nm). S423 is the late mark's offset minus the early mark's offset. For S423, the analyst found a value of -1.0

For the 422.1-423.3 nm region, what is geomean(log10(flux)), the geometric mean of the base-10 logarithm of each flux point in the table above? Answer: 1.02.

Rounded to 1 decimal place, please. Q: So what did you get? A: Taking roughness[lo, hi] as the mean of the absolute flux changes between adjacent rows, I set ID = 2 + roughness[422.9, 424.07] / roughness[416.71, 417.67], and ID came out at 2.5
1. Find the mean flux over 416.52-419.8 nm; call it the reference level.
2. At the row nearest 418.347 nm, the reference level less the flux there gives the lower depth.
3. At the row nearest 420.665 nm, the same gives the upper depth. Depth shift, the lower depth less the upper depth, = 0.0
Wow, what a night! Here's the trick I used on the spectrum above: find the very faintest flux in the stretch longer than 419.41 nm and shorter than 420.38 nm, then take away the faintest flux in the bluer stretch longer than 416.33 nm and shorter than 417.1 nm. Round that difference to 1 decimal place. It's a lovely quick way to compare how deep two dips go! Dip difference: -0.8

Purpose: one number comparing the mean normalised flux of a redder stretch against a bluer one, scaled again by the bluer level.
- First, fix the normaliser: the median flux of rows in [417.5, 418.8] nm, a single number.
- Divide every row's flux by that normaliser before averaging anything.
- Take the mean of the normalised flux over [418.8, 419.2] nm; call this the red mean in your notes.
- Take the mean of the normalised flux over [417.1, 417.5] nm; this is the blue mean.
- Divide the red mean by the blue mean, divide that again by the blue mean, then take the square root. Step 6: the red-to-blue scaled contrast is 1.00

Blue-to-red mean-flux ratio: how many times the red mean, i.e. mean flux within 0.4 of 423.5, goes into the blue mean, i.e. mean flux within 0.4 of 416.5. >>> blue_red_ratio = 1.03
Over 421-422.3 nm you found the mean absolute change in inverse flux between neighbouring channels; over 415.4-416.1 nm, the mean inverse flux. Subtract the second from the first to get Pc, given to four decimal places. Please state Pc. -0.0902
